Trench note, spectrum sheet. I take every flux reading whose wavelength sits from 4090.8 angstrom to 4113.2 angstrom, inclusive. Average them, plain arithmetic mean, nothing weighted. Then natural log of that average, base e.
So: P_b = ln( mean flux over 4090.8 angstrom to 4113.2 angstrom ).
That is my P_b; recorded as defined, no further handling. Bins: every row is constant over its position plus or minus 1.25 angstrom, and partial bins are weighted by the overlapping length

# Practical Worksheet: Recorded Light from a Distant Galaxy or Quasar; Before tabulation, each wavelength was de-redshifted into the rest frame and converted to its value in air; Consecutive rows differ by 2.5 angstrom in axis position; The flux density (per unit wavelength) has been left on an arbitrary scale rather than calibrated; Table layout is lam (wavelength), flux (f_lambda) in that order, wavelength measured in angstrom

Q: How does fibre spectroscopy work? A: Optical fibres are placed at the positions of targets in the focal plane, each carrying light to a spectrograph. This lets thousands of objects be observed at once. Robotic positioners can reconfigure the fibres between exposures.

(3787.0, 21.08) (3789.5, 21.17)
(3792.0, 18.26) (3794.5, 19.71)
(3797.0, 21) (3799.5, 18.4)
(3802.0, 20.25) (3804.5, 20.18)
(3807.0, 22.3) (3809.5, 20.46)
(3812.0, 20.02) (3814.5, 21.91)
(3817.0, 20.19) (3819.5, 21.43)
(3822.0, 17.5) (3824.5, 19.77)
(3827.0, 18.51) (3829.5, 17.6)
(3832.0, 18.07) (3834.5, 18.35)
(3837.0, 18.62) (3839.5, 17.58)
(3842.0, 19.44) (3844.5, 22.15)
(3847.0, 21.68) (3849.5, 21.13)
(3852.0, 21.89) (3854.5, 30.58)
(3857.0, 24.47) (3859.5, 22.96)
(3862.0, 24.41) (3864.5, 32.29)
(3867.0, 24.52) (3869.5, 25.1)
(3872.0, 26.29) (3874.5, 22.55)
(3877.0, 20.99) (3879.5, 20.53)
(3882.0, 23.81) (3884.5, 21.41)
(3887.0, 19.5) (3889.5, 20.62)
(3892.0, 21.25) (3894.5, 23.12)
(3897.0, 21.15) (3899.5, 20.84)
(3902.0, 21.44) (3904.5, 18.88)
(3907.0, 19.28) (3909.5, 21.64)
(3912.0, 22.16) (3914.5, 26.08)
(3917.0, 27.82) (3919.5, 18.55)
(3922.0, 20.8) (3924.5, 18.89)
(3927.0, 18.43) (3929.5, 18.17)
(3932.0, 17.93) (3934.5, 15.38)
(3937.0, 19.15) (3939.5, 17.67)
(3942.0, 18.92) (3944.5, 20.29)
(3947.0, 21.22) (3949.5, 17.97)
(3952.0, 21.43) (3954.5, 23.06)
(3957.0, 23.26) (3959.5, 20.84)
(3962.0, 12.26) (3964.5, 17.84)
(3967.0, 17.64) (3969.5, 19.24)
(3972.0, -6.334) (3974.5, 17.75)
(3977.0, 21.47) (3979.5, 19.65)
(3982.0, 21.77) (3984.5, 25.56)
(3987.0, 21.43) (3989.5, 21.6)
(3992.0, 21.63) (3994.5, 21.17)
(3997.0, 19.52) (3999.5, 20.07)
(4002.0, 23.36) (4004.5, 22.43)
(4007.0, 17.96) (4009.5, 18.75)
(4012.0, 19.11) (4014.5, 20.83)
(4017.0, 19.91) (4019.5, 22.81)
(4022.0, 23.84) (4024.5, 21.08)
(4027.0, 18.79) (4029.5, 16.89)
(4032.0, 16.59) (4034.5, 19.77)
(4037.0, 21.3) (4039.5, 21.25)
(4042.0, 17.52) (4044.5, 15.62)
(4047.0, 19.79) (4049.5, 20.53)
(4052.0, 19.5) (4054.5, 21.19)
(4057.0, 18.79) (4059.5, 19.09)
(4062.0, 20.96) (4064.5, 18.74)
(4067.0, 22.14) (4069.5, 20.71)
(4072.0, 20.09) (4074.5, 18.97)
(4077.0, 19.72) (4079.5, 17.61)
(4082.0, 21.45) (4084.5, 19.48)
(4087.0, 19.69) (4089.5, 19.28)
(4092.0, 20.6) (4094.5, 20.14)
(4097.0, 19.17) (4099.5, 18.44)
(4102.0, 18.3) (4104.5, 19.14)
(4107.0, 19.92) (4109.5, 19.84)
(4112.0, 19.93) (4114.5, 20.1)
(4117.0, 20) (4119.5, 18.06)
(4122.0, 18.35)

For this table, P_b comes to 2.97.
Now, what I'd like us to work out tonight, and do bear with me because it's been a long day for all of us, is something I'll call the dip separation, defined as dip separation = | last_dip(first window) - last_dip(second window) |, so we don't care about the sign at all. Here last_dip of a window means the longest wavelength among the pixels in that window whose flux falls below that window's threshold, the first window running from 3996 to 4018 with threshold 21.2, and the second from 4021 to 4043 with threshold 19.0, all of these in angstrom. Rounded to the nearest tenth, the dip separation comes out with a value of 25.0 angstrom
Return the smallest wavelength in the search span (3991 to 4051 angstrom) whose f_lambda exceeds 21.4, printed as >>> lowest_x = 3992.0 angstrom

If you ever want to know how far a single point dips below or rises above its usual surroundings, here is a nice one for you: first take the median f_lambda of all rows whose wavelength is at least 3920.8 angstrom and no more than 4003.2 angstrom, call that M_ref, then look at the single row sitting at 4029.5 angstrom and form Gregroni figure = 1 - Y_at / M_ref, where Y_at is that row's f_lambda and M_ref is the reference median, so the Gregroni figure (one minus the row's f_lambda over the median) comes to 0.14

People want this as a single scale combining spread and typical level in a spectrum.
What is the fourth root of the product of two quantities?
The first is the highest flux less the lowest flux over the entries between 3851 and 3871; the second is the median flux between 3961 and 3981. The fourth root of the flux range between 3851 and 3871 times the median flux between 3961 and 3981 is 3.69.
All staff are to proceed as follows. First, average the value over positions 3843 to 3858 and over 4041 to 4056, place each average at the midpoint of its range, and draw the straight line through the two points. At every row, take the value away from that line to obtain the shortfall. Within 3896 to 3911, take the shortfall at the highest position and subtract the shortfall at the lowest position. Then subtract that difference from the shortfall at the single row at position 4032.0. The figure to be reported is 3.6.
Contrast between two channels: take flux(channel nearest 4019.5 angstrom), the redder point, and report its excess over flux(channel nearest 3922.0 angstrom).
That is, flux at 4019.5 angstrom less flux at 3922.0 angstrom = 2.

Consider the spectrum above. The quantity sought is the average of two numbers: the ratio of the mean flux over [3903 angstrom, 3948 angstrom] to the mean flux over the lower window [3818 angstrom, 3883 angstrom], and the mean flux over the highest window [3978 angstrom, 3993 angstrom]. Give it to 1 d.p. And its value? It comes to 11.4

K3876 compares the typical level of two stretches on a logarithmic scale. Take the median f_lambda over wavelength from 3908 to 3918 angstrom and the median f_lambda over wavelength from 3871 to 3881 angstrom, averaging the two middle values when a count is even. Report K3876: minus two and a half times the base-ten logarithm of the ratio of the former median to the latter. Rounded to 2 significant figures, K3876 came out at -0.11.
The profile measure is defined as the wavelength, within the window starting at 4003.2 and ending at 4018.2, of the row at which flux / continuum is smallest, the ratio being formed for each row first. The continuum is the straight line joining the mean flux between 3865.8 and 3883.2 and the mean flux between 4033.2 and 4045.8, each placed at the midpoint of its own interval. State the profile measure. 4007.0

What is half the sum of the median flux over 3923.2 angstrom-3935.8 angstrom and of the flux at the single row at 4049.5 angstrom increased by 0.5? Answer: 19.6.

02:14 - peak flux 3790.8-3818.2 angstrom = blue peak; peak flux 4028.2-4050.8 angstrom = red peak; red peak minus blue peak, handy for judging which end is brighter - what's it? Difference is -1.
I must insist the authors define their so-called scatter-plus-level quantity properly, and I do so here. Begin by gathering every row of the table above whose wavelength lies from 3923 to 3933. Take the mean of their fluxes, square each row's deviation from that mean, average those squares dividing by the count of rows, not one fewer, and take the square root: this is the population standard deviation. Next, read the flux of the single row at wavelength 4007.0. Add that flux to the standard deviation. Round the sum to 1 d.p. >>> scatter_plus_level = 18.3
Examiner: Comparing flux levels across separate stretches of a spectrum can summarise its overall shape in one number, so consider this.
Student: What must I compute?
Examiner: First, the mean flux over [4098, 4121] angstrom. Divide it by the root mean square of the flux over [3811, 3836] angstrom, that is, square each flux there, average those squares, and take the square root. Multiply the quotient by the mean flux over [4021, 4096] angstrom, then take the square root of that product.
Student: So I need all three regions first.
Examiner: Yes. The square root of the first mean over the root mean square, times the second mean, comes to 4.4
